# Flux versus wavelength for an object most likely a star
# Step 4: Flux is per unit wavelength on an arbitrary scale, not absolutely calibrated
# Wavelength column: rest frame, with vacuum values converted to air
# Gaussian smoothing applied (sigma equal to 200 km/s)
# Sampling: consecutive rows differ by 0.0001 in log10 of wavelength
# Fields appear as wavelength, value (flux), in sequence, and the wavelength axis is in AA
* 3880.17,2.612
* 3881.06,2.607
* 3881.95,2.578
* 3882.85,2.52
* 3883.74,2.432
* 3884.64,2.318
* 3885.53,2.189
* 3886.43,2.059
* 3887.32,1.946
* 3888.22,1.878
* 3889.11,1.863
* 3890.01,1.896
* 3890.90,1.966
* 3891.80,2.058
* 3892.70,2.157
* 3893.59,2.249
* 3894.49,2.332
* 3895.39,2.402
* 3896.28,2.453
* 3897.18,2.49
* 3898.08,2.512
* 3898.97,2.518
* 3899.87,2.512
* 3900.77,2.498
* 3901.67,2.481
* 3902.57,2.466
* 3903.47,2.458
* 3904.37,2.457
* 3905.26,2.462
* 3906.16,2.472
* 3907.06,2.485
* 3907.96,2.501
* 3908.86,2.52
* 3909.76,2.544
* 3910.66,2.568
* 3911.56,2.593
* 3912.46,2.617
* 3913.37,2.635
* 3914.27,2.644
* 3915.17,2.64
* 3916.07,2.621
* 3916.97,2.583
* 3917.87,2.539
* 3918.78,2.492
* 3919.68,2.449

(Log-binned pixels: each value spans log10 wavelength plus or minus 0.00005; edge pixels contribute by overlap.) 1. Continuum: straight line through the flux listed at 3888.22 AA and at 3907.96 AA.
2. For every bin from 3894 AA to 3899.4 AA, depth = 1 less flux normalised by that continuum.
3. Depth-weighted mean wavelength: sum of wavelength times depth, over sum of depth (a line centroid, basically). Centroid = 3896.8 AA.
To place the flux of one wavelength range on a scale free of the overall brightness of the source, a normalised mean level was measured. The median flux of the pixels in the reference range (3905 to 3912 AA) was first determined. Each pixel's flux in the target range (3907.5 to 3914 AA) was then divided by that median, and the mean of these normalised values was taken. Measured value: 1.02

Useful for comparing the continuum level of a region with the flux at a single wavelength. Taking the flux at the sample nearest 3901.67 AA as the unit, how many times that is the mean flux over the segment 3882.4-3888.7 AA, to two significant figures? 0.88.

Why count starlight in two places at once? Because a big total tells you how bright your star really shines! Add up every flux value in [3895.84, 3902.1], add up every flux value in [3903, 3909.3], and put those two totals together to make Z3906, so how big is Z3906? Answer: 35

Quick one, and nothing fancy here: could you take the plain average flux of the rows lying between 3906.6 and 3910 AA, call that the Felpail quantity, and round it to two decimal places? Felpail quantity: 2.51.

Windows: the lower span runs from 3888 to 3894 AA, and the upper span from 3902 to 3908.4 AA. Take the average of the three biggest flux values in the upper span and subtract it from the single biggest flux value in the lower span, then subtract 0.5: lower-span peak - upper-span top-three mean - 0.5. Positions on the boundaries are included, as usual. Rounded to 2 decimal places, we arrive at -0.74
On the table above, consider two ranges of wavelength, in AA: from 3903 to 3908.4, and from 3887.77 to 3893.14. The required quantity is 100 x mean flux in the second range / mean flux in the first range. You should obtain 80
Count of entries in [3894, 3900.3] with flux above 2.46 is 4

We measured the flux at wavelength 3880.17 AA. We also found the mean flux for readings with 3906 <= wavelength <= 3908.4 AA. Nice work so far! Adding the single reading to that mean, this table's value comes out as 5.10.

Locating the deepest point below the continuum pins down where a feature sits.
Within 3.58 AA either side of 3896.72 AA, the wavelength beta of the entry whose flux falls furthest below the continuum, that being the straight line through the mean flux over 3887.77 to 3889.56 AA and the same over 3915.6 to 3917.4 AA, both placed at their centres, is 3893.59 AA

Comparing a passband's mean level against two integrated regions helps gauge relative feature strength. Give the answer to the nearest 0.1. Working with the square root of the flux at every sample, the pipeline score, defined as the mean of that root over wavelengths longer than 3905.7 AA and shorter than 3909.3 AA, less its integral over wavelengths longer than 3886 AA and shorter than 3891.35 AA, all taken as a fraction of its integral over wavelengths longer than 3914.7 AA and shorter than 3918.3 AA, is -1.0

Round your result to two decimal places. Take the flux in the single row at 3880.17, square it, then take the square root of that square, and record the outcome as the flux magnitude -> 2.61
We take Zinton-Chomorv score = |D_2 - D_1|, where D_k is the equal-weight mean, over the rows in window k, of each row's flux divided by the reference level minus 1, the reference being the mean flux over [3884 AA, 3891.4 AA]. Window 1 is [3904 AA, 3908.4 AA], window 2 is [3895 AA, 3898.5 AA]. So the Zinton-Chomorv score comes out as 0.006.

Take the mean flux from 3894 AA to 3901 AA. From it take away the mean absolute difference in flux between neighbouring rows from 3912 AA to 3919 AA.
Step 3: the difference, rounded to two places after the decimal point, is 2.44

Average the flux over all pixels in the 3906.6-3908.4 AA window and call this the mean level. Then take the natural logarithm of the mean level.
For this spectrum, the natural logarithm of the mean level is 0.913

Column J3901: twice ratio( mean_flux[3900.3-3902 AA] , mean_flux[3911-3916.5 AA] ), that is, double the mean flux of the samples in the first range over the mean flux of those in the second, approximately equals 1.90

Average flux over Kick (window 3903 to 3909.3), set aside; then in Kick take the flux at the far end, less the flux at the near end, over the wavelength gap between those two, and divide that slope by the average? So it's 0.005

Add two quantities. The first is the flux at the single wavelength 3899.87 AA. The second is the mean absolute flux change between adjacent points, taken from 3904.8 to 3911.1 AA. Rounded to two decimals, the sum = 2.53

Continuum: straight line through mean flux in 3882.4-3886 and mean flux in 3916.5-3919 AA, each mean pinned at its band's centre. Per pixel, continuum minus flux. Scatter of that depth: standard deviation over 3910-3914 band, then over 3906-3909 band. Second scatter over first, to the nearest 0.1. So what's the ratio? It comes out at 0.6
